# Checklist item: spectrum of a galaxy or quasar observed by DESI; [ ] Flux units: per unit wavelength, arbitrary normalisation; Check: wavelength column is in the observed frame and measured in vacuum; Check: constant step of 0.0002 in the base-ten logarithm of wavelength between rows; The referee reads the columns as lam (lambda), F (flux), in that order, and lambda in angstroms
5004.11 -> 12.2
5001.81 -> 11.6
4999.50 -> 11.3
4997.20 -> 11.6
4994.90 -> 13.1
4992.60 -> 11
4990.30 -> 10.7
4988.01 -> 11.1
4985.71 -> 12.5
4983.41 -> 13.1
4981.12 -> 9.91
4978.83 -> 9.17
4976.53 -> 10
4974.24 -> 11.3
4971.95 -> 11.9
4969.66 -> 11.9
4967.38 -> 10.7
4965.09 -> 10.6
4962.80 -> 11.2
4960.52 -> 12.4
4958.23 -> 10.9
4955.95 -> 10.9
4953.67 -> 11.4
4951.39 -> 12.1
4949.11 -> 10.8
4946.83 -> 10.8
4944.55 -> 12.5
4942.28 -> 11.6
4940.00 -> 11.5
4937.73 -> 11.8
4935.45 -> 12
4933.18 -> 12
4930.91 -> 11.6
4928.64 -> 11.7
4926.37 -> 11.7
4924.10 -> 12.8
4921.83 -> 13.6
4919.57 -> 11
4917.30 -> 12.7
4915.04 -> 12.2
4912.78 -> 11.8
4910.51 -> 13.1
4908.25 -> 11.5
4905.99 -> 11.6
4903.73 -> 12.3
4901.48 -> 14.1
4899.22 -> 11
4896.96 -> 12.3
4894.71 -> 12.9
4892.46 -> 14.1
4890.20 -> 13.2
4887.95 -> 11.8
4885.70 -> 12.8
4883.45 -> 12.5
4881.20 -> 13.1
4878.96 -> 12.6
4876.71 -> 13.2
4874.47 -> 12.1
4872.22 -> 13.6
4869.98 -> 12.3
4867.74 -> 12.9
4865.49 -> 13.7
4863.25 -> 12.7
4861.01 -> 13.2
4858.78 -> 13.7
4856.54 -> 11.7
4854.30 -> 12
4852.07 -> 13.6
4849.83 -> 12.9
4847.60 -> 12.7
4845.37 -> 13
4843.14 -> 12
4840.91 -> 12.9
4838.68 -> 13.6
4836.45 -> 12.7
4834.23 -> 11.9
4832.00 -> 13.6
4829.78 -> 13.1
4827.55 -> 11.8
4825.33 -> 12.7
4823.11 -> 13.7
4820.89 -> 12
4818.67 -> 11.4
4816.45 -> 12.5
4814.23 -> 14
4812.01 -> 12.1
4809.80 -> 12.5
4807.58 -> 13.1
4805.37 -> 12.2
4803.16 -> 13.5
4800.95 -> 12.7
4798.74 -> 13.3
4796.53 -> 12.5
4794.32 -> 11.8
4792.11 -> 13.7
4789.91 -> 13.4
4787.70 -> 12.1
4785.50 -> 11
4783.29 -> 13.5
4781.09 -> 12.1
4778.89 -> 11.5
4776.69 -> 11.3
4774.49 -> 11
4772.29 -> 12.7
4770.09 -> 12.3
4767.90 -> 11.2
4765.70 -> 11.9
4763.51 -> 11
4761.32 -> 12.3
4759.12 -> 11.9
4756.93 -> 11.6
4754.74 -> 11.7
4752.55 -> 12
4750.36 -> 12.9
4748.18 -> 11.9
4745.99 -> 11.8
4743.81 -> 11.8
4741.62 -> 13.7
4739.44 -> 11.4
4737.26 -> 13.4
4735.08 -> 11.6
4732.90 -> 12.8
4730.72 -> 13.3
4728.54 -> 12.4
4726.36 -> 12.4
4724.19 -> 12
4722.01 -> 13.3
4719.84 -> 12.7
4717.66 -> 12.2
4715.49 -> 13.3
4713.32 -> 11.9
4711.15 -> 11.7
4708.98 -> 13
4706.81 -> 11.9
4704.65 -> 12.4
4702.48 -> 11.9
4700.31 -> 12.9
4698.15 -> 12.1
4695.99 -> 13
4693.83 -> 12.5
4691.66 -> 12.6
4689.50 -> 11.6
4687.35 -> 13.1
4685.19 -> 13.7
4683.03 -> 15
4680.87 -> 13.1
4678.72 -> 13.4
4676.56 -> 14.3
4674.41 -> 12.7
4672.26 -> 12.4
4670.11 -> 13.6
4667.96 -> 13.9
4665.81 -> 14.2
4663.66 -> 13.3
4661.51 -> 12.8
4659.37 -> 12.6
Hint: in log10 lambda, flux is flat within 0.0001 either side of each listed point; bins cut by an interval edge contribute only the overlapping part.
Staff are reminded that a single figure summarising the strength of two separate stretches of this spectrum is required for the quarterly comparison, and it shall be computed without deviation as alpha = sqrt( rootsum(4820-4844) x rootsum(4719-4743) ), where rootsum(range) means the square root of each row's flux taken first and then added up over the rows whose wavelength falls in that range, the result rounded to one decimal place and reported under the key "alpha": 39.2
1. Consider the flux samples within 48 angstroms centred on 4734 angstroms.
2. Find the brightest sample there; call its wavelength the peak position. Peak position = 4741.62 angstroms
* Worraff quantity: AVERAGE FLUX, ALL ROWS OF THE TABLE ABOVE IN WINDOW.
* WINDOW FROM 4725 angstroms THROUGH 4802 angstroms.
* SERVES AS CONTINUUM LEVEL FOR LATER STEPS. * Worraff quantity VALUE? 12.2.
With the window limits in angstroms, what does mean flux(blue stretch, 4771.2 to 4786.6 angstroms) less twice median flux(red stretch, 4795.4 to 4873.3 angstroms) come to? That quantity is -13.5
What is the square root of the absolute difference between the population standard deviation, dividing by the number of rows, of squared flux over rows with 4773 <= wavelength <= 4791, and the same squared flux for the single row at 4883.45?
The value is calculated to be 11.5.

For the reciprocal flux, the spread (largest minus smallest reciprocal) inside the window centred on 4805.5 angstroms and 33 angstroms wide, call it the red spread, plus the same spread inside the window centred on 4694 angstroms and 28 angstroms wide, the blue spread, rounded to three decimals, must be 0.036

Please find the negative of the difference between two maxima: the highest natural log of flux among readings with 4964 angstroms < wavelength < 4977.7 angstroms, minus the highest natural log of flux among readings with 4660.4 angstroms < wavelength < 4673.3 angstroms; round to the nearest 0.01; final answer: 0.18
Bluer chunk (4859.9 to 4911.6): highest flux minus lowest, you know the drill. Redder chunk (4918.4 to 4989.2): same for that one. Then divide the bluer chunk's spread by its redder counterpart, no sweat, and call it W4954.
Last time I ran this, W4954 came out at 0.7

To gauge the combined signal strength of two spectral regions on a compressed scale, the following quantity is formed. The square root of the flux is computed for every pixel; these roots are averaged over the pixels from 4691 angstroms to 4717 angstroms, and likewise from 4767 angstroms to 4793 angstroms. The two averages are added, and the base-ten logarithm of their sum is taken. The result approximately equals 0.846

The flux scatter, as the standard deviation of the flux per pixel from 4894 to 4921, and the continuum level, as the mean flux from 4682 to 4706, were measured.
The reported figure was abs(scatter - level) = 11.9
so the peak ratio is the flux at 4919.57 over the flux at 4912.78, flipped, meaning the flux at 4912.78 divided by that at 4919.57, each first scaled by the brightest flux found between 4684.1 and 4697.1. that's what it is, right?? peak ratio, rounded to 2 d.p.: 1.07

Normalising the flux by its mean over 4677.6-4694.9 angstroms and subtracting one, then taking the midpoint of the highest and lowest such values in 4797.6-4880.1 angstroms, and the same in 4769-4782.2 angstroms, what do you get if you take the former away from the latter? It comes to -0.065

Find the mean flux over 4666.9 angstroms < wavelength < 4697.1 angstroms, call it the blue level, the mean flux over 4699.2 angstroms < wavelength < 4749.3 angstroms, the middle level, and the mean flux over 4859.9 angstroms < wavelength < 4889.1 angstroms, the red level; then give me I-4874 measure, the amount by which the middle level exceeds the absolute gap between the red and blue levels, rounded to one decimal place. 12.0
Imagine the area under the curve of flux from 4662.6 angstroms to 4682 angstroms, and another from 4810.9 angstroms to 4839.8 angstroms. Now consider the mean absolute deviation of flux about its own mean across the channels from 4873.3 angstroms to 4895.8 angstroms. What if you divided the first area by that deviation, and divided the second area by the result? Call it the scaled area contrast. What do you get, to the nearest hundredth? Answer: 0.66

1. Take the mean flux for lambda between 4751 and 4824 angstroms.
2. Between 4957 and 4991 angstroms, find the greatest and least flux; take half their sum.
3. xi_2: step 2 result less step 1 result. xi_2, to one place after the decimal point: -1.2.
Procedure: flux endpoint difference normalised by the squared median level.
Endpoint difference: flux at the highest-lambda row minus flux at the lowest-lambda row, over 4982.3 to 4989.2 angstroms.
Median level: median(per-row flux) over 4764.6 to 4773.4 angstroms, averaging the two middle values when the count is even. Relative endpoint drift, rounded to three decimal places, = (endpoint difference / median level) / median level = -0.014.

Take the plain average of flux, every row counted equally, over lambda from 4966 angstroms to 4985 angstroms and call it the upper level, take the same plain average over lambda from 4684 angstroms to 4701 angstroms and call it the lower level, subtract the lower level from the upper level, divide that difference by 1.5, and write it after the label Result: -1.1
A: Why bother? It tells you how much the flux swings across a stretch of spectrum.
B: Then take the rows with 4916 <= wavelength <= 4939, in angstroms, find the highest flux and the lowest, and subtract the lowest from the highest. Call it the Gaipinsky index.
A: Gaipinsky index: 2.6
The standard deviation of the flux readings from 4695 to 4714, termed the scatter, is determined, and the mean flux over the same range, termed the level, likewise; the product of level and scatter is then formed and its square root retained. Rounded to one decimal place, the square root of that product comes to 2.5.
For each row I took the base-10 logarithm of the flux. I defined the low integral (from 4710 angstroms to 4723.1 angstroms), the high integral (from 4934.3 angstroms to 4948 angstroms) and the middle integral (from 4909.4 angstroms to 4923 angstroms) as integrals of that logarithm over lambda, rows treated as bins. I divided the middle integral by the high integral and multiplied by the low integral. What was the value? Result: 14.6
